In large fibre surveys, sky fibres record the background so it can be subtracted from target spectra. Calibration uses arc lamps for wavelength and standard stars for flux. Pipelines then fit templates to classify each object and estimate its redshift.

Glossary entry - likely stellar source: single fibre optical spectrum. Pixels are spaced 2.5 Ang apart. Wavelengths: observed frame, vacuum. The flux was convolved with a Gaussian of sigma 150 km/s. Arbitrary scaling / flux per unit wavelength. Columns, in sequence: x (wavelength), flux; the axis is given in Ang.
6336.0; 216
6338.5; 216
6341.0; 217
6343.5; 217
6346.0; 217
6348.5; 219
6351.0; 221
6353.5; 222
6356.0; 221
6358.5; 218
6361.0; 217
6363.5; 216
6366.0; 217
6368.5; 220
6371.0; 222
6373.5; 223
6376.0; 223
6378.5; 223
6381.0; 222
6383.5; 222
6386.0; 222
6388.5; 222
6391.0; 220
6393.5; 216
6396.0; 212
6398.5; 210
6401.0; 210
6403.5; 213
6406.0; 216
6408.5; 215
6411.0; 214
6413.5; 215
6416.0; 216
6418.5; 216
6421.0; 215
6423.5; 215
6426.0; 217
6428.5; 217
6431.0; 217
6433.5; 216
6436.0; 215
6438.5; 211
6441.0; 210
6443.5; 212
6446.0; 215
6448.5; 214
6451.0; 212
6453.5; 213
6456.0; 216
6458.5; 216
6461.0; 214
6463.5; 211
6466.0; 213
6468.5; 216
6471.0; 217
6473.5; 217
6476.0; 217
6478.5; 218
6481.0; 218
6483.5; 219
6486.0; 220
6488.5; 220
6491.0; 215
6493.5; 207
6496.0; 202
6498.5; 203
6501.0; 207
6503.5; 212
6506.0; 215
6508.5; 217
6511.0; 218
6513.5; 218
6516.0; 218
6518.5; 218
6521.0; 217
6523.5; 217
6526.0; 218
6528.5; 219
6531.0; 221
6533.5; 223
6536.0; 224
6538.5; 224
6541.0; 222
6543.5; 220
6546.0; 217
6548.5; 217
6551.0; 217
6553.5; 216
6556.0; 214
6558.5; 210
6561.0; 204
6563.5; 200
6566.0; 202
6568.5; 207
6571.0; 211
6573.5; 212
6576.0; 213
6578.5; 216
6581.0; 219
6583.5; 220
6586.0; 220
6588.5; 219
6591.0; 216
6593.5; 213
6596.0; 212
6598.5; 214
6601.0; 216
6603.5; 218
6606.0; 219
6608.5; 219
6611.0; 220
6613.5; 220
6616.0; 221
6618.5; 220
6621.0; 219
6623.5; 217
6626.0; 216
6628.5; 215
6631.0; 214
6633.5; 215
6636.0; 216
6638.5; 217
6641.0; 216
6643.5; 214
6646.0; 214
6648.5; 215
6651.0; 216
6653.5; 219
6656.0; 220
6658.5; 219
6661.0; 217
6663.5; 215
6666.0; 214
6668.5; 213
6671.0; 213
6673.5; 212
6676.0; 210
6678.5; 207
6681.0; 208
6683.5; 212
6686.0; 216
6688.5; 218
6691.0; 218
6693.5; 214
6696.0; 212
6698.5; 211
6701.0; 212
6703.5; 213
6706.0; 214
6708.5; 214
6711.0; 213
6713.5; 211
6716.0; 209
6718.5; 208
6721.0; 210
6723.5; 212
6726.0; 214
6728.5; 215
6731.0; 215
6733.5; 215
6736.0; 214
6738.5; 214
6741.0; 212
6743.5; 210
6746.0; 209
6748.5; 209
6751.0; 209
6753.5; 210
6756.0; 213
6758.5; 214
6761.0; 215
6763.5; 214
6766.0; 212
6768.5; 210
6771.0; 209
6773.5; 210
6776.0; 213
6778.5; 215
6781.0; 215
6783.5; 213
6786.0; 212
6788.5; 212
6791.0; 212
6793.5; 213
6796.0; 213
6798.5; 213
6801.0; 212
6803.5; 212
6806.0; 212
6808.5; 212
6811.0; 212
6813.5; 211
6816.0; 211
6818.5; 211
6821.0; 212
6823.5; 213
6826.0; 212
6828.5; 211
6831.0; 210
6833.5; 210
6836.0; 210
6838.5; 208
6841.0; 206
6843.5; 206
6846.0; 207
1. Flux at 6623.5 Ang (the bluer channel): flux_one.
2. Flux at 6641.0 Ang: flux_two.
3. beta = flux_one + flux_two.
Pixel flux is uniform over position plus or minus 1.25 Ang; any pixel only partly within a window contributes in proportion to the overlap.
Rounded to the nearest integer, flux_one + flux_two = 433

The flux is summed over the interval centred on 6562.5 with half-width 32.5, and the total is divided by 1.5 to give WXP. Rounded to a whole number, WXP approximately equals 3731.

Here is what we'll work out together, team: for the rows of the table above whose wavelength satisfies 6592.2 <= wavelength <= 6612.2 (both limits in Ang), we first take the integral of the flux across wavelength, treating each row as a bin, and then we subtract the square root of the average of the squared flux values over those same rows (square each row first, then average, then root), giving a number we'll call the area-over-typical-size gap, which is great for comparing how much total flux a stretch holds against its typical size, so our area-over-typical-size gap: 4111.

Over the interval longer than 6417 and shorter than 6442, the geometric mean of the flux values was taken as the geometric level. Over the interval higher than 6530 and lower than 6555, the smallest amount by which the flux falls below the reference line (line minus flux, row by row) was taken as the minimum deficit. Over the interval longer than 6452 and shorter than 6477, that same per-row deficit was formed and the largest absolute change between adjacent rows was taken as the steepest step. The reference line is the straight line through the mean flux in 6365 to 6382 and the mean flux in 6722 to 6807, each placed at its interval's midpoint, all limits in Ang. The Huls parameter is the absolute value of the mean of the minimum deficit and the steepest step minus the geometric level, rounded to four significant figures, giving 216.5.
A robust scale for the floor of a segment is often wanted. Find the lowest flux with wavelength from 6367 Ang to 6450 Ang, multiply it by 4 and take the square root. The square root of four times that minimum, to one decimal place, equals 29.0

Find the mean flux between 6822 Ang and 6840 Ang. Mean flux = 211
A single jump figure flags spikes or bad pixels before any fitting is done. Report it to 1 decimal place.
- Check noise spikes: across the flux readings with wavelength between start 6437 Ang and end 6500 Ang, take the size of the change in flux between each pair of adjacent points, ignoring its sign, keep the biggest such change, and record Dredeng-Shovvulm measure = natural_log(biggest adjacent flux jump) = 2.1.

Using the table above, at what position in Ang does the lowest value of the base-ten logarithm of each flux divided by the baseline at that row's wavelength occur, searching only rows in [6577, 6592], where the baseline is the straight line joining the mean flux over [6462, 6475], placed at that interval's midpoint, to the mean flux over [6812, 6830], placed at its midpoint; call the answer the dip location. 6578.5 Ang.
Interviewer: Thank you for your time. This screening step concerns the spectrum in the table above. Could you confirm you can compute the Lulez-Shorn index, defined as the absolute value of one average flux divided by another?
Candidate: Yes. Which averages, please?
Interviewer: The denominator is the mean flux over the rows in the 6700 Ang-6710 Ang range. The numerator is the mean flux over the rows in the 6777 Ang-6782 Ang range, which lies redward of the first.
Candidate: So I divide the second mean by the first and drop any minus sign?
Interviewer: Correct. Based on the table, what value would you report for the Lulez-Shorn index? 1.008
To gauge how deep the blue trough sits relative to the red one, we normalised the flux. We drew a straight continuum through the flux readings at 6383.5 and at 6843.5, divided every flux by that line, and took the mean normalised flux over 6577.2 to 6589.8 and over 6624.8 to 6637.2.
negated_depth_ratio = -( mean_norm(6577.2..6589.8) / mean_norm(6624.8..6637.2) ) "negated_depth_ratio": -1.01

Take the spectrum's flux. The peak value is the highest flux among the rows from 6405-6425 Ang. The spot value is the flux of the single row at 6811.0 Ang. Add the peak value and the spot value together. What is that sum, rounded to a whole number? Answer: 428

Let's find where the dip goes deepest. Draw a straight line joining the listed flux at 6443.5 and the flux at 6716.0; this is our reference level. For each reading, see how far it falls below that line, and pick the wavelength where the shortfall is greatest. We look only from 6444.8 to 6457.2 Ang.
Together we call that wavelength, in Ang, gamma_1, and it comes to 6451.0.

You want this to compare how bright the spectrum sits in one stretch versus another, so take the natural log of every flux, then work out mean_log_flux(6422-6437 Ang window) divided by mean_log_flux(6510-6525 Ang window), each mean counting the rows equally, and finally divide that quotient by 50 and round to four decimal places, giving 0.0200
